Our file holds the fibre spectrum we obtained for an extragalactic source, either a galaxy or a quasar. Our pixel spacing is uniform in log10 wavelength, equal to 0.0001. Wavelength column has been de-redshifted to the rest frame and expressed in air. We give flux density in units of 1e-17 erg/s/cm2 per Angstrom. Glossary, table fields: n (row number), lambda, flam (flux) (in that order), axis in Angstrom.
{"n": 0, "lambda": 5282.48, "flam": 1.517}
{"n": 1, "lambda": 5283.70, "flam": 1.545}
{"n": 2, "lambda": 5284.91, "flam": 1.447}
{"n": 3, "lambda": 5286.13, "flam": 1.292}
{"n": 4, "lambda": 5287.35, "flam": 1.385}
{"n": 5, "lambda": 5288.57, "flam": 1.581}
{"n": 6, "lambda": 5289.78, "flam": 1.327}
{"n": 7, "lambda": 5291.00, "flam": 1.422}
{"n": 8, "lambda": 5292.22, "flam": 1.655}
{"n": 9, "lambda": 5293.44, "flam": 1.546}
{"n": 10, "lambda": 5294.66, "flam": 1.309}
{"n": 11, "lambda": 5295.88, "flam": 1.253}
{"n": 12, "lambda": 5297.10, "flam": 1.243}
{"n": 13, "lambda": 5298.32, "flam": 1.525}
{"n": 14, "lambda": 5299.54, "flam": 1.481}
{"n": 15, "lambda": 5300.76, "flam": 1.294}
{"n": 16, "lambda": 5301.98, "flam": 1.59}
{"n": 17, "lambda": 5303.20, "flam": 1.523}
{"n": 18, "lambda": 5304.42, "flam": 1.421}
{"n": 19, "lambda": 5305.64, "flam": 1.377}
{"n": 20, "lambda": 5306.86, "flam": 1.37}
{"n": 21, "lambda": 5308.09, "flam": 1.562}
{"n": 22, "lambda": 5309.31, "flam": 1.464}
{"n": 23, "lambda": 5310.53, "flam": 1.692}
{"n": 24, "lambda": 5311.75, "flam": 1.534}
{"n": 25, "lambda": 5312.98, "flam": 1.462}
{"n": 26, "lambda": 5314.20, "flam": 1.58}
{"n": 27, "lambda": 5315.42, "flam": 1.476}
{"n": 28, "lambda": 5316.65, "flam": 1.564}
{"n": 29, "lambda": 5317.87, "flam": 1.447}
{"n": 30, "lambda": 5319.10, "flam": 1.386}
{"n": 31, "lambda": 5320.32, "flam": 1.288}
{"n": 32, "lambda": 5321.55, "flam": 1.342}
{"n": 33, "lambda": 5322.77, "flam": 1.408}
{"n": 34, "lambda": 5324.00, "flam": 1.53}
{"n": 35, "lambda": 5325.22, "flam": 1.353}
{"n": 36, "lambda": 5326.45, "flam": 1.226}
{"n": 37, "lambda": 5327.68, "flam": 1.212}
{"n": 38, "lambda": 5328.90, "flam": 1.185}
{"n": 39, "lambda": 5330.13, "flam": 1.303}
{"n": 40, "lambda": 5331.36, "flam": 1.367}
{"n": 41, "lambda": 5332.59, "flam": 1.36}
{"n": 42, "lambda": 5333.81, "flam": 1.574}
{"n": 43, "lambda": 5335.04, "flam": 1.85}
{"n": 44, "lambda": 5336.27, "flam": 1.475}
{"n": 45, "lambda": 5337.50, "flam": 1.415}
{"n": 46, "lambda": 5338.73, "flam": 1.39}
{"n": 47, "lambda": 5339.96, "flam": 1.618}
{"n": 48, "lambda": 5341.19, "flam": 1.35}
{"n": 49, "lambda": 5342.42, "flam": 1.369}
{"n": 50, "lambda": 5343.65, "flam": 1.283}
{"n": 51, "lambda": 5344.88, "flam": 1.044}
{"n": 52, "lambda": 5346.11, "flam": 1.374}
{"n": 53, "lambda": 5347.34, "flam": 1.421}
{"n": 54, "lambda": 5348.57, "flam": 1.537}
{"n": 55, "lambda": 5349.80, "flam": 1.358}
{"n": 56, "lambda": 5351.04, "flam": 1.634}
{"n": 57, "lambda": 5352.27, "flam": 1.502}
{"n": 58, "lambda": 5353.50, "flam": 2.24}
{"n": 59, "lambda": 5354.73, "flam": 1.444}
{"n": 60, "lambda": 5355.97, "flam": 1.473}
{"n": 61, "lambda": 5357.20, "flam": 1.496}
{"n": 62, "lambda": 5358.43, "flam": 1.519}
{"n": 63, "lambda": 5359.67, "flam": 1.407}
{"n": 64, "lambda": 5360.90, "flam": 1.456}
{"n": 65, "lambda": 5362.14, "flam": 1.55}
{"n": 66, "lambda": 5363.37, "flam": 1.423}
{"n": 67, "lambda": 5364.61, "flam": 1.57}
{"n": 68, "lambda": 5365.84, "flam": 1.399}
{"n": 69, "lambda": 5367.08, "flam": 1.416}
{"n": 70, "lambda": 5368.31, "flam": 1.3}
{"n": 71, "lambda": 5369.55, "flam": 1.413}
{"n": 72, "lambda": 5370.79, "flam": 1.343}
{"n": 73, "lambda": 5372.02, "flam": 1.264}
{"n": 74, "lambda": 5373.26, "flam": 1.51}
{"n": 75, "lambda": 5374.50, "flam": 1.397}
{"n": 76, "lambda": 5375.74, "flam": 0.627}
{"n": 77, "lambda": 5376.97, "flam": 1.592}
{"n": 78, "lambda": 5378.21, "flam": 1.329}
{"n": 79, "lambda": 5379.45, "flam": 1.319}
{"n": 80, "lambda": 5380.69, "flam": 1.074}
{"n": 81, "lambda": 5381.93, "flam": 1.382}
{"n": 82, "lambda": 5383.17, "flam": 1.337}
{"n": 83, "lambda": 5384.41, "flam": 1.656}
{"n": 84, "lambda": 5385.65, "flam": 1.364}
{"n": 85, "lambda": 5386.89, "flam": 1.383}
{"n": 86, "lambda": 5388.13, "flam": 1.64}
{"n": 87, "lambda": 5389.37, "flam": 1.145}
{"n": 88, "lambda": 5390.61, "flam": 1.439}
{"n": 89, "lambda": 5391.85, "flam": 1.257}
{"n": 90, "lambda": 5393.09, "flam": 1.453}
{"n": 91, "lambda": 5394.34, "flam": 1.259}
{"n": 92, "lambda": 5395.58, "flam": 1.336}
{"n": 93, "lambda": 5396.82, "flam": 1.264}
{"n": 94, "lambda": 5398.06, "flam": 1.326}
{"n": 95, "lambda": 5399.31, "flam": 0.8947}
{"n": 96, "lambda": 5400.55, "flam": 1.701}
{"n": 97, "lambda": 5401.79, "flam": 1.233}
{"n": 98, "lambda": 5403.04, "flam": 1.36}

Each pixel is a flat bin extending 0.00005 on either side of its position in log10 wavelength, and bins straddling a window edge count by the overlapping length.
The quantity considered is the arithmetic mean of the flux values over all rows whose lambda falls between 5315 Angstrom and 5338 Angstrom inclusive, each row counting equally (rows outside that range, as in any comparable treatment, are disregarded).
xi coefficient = 1.41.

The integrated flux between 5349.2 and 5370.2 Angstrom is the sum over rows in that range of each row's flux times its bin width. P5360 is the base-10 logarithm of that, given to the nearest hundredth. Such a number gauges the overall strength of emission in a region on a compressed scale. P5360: 1.50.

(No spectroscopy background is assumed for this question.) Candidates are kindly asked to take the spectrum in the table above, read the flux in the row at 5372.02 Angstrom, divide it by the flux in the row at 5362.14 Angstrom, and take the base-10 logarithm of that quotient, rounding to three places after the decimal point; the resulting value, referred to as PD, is -0.089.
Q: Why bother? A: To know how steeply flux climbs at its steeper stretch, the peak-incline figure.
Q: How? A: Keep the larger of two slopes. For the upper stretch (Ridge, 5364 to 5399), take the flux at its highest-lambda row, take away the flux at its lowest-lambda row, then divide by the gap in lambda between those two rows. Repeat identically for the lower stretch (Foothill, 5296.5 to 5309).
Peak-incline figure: 0.029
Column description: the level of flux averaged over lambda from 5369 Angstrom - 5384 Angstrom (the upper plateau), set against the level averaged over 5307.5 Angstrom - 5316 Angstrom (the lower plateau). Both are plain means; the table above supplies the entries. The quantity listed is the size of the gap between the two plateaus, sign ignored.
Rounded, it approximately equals 0.24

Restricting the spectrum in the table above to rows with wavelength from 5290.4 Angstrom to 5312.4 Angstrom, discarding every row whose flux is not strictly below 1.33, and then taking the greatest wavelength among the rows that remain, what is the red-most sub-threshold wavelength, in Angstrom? 5300.76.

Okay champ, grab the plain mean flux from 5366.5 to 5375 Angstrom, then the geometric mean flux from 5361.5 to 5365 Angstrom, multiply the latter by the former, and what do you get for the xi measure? 2.08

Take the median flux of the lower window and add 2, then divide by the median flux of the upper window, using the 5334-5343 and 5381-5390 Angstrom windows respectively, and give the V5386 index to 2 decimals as 2.47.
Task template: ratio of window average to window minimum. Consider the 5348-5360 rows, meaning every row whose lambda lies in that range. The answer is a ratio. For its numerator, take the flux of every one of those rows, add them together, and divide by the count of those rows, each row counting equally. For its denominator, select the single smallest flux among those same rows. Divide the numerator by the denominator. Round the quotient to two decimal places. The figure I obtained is 1.15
